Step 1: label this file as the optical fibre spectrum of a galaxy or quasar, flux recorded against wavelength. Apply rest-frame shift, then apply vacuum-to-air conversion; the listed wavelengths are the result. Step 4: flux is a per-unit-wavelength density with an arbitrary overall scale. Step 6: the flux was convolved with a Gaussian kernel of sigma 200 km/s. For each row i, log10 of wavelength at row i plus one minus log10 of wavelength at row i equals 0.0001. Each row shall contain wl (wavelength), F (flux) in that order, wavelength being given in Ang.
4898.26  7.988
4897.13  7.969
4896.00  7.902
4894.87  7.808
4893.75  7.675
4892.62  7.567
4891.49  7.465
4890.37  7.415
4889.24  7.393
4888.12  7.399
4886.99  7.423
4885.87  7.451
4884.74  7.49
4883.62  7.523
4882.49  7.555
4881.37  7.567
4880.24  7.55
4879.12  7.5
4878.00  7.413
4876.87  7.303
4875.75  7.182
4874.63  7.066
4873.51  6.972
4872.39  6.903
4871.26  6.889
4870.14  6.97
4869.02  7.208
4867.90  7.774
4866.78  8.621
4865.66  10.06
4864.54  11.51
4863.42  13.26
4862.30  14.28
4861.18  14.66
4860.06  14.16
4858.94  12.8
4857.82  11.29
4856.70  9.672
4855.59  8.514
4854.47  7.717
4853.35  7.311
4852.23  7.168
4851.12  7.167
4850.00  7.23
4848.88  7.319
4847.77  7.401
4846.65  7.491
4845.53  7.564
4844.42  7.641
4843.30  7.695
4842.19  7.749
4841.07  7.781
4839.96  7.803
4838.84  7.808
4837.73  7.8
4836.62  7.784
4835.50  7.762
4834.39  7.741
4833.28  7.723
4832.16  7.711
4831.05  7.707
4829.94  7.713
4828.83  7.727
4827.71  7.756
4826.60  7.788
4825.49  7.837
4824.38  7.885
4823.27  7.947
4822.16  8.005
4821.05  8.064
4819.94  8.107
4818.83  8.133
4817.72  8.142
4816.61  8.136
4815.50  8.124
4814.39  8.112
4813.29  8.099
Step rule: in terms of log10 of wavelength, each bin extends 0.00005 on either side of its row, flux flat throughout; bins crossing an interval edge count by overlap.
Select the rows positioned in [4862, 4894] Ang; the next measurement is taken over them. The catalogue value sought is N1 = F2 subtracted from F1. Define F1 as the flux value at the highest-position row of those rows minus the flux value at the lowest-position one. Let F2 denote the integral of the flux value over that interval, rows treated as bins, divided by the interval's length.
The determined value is -14.6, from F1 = -6.6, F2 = 8.0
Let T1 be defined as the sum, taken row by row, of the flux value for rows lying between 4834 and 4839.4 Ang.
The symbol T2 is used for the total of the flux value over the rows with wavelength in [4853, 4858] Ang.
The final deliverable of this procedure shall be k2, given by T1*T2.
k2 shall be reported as 1731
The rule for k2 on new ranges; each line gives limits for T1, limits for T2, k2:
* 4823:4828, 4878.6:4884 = 1478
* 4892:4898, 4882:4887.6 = 1457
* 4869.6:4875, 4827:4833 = 1344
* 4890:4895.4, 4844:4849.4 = 1419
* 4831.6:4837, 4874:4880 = 1412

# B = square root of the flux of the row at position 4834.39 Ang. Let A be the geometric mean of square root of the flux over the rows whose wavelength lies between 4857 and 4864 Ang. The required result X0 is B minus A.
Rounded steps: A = 3.65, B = 2.78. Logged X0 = -0.87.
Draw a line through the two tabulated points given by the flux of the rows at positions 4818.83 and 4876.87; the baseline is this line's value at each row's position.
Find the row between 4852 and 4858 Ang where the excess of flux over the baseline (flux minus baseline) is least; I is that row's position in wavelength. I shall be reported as 4852.23 Ang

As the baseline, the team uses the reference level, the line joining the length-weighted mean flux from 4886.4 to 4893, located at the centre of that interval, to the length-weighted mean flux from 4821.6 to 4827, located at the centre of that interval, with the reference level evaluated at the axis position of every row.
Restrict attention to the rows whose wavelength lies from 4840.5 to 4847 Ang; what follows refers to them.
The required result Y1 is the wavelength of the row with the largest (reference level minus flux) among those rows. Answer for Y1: 4846.65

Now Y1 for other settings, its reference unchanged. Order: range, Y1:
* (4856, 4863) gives 4856.70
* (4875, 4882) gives 4875.75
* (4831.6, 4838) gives 4832.16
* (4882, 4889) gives 4888.12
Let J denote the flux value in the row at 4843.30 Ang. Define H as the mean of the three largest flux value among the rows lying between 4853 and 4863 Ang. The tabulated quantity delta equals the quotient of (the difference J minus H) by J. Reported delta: -0.9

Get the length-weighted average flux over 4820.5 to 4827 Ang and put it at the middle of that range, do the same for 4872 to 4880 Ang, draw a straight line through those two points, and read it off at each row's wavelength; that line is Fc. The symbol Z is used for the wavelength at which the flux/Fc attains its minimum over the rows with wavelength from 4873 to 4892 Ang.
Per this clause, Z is 4873.51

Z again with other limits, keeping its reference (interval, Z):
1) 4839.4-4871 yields 4851.12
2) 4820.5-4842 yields 4828.83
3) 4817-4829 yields 4828.83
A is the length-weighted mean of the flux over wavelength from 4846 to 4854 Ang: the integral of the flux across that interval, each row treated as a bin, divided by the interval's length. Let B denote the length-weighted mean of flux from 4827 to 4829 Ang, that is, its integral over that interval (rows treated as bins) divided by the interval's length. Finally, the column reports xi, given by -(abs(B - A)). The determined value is -0.42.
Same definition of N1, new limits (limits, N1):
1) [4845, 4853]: -7.7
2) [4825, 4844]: -7.9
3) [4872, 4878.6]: -6.6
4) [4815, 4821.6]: -8.2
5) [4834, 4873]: -9.7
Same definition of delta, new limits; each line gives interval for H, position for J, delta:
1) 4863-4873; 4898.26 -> -0.5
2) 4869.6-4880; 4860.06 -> 0.5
